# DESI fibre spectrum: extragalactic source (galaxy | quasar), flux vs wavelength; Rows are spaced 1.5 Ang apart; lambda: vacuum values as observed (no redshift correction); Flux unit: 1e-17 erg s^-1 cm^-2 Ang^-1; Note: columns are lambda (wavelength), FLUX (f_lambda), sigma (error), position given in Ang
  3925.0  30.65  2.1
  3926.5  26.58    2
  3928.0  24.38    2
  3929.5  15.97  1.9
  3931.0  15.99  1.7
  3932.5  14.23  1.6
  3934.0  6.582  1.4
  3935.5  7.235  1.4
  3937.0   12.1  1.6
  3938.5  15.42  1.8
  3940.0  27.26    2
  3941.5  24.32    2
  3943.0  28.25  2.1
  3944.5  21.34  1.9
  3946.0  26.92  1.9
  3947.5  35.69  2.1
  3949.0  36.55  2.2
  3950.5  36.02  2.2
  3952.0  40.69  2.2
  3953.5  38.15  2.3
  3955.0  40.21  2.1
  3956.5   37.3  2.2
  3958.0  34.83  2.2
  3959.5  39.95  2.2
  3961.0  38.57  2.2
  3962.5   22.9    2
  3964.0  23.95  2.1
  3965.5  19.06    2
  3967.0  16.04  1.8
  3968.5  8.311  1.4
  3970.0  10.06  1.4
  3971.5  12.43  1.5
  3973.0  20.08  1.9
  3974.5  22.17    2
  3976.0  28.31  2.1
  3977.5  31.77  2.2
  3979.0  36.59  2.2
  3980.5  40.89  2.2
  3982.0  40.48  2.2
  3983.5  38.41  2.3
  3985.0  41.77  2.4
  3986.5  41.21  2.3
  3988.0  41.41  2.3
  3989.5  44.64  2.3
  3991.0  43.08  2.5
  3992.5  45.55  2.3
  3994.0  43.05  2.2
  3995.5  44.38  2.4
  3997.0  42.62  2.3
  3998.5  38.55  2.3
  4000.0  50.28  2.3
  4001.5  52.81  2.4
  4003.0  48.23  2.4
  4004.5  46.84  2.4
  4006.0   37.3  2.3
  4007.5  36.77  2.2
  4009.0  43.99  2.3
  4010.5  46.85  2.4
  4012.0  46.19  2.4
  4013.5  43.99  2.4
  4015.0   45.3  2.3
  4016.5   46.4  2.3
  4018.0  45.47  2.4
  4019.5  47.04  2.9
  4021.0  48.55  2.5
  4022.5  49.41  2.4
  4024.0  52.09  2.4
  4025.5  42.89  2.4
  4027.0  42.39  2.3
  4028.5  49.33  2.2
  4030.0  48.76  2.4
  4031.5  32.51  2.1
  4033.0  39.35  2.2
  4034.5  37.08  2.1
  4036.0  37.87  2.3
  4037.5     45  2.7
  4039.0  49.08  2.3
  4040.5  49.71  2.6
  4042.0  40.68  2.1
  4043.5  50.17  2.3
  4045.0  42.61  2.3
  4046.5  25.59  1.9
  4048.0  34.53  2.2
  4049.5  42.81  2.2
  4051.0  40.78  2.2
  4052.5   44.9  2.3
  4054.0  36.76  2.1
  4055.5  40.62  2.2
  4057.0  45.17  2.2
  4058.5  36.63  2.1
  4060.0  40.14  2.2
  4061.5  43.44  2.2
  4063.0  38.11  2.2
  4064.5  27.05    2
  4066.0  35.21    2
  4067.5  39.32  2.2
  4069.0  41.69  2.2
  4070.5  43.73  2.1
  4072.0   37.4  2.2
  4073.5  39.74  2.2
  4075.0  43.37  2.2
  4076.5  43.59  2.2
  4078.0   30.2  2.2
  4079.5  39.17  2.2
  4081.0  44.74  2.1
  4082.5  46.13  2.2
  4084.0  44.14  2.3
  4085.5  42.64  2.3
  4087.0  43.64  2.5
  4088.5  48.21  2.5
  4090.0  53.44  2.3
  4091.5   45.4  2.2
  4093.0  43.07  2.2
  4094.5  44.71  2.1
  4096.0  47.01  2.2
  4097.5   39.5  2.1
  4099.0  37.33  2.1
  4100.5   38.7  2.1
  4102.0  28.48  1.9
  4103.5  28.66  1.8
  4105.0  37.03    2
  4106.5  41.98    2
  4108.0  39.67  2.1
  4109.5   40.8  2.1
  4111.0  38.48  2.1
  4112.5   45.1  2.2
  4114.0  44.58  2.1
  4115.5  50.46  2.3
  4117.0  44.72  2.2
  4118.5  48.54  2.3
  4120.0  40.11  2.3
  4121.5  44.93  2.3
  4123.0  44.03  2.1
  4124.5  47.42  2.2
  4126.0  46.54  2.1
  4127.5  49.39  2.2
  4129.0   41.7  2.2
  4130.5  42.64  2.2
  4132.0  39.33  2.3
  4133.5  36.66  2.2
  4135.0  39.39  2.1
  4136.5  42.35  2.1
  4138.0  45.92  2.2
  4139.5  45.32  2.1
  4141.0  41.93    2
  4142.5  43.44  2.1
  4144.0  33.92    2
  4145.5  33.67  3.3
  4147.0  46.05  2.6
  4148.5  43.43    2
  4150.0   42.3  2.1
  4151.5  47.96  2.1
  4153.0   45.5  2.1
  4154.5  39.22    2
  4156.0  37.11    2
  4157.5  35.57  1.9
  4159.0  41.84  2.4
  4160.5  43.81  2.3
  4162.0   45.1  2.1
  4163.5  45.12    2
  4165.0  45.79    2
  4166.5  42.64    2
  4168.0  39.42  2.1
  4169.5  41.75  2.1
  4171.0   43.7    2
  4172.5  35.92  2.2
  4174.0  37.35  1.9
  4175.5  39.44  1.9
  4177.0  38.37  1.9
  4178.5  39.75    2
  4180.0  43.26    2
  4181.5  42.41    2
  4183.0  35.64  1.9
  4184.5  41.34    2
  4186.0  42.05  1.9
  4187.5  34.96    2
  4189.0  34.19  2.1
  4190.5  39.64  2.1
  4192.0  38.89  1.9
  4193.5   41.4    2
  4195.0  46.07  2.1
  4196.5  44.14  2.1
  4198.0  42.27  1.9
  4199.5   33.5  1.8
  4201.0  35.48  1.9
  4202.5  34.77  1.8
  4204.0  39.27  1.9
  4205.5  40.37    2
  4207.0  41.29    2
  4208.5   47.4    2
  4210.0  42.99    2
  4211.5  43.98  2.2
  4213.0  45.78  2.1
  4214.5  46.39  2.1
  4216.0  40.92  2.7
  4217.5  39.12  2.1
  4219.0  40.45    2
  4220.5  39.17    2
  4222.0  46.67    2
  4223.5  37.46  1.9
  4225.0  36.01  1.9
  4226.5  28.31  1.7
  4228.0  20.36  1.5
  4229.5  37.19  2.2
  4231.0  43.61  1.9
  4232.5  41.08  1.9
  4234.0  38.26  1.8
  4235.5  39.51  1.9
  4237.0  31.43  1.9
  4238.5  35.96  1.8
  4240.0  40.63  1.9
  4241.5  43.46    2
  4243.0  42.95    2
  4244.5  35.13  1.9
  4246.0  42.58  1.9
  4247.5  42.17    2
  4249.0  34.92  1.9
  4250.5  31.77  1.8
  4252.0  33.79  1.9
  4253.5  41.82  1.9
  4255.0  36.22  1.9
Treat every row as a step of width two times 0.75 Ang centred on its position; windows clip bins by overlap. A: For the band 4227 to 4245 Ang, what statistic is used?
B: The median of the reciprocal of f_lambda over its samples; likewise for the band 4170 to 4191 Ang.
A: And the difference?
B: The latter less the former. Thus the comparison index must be -0.0004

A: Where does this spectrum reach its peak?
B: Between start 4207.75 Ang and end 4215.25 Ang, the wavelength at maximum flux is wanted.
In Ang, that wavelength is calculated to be 4208.5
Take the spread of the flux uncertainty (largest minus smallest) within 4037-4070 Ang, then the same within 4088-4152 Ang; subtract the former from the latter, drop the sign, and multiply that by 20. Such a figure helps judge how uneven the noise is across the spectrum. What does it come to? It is 14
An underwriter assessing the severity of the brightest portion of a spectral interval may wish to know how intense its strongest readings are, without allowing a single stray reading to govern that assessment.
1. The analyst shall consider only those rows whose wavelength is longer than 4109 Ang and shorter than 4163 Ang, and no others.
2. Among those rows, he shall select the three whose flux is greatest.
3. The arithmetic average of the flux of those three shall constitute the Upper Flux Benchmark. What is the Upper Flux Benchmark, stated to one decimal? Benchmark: 49.5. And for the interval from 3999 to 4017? 50.4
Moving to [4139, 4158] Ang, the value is 46.5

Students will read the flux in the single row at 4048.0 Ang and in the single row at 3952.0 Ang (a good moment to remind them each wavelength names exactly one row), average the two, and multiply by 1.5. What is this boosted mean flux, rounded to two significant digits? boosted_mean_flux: 56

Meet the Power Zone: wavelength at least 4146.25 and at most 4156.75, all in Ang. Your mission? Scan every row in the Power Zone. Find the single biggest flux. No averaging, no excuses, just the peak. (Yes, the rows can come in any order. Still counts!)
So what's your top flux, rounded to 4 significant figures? 47.96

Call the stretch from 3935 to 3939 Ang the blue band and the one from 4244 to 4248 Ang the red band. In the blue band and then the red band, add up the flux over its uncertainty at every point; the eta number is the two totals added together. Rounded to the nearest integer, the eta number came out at 83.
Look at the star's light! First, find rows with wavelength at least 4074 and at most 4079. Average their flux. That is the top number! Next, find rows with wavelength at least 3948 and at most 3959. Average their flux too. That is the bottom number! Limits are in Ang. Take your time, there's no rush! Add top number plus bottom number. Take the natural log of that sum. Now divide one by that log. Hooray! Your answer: 0.230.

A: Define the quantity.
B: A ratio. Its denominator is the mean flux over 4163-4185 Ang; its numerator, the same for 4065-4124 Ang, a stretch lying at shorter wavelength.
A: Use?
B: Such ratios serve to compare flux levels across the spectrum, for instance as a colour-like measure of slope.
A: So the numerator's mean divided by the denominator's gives 1.02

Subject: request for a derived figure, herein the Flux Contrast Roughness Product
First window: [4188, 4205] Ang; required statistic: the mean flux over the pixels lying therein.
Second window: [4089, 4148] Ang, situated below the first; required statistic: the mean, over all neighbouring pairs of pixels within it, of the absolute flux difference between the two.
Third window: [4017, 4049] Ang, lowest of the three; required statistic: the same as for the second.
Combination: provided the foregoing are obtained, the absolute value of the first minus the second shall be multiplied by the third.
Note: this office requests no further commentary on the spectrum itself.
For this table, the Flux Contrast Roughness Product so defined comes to 200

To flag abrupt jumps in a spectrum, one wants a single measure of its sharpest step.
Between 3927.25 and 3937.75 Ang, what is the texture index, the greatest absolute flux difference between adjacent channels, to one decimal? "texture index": 8.4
